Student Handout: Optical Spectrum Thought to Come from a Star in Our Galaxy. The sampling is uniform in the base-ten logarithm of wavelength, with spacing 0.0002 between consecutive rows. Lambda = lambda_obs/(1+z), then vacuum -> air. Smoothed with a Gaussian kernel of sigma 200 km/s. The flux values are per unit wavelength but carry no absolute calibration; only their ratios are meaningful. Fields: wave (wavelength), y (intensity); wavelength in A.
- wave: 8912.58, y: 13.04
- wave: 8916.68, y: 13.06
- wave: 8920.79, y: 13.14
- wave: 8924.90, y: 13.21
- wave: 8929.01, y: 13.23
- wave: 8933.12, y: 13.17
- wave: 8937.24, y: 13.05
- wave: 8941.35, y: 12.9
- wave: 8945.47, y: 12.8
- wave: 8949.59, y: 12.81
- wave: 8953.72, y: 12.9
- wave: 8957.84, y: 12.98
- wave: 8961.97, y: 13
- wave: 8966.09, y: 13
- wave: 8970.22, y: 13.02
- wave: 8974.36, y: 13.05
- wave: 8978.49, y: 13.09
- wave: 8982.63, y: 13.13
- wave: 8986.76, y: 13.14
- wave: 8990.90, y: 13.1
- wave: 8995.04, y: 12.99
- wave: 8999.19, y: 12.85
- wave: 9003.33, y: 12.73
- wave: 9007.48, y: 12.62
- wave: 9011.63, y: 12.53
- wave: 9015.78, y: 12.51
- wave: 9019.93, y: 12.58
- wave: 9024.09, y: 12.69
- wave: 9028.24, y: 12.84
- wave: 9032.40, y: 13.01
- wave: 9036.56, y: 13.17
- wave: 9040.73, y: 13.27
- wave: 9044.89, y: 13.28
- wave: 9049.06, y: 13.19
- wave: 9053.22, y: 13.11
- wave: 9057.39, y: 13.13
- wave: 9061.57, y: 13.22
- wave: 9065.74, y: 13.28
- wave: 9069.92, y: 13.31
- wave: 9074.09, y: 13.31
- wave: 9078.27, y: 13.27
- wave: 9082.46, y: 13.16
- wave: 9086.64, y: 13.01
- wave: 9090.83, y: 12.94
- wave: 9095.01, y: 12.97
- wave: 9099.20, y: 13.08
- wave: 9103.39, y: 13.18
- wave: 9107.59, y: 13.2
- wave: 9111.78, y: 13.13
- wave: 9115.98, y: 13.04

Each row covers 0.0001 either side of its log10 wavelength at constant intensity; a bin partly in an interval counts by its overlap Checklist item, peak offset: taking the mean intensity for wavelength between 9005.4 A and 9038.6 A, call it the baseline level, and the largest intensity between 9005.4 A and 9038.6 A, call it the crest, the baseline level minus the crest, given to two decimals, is -0.43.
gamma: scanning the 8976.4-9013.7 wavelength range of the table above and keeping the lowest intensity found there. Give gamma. 12.53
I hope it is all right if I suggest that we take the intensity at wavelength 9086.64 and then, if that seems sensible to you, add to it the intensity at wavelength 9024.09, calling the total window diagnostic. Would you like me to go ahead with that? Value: 25.7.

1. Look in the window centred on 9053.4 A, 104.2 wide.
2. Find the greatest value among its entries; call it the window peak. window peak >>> 13.31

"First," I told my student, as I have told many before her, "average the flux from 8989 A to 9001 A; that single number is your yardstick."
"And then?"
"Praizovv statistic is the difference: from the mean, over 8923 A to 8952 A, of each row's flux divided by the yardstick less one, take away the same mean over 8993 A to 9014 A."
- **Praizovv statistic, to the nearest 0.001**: 0.022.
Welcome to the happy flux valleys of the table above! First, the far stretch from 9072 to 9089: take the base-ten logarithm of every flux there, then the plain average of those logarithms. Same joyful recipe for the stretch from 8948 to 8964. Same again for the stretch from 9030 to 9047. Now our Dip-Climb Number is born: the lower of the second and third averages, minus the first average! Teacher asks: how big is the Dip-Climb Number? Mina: -0.009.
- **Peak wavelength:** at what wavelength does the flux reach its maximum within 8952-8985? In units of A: 8982.63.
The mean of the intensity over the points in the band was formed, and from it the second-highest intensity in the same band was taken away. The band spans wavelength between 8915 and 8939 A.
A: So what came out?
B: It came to -0.07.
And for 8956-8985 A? -0.05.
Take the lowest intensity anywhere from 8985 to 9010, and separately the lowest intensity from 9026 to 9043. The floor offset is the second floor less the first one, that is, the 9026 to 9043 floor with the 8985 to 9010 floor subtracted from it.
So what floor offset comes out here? 0.2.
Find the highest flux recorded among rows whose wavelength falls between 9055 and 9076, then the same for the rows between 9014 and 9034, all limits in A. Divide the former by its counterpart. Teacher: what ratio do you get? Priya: 1.023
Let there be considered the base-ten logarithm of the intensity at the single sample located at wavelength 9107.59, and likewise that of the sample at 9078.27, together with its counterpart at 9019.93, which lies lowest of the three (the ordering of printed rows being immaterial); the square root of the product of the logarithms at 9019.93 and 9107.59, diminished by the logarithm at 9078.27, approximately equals -0.013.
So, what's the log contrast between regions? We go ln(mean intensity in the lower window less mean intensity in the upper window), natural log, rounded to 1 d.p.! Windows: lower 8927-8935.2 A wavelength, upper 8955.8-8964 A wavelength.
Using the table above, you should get -1.6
